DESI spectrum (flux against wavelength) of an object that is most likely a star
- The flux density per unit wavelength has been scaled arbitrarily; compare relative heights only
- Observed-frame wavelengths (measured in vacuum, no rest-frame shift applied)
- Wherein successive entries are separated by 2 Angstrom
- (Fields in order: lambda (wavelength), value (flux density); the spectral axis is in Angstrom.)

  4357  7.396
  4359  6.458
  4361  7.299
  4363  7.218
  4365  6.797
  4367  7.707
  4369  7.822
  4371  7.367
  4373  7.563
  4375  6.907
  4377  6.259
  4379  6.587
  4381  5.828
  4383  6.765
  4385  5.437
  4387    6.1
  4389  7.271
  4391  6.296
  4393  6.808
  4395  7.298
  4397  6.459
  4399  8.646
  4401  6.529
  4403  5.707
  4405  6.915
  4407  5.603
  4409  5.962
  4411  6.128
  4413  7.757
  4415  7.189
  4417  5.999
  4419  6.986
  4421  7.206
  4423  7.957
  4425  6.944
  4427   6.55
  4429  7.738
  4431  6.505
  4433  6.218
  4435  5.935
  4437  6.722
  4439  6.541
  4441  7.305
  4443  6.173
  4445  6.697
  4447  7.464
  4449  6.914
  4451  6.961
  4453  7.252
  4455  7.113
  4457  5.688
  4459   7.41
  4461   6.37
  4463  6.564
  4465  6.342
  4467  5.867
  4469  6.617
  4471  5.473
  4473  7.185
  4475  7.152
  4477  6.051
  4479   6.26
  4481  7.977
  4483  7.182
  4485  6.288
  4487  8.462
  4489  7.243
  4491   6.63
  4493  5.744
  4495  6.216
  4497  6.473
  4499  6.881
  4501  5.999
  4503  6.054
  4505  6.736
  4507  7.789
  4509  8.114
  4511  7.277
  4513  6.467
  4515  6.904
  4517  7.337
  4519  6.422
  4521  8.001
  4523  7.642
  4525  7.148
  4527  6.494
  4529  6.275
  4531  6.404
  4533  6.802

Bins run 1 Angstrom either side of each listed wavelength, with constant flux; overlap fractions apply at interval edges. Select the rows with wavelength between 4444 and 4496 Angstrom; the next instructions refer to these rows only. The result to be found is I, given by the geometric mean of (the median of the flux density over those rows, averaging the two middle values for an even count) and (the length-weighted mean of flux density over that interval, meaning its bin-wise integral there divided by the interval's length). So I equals 6.70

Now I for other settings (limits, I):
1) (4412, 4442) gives 6.92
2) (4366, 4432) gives 6.81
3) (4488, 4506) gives 6.46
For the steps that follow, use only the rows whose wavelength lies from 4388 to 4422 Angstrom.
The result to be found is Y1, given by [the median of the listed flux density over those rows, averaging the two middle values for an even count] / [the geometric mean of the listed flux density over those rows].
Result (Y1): 1.01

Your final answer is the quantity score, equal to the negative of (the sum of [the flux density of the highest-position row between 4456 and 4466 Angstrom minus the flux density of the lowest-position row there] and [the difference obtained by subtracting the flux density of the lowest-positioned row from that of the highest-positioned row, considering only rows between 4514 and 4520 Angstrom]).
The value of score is -0.2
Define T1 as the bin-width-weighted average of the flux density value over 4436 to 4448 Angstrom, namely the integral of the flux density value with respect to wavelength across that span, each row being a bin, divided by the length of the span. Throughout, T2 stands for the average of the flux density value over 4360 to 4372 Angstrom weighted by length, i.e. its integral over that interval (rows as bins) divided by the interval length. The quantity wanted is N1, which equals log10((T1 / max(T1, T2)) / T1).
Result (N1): -0.867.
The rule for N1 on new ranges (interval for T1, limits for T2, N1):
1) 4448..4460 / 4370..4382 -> -0.838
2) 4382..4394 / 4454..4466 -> -0.818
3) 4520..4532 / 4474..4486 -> -0.845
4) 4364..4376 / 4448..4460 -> -0.867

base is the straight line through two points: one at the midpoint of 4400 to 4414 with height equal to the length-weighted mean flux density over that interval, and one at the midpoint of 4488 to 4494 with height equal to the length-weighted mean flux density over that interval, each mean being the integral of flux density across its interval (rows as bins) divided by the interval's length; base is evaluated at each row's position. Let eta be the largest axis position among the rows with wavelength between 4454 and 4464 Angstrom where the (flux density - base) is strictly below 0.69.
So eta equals 4463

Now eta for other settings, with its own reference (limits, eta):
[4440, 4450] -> 4449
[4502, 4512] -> 4505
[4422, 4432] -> 4431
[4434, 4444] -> 4443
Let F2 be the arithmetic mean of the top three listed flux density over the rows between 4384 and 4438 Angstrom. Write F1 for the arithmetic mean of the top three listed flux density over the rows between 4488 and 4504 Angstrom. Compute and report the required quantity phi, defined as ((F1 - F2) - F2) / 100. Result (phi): -0.0932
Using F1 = 6.9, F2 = 8.12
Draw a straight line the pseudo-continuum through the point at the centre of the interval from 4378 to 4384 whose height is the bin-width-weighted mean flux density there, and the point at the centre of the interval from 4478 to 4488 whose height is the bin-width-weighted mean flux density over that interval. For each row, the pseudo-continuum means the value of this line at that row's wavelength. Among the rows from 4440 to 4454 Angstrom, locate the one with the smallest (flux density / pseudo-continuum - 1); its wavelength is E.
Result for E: 4443 Angstrom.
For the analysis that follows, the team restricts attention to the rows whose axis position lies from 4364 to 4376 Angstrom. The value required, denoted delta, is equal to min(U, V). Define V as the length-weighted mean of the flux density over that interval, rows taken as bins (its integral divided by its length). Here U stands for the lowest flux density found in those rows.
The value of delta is 6.8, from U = 6.797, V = 7.4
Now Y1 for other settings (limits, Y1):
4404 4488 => 1.00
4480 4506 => 0.99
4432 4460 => 1.01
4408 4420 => 0.99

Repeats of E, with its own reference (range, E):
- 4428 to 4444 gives 4435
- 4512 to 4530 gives 4529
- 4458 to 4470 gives 4467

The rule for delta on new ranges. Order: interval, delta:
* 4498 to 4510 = 6.0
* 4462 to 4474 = 5.5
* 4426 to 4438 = 5.9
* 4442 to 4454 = 6.2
